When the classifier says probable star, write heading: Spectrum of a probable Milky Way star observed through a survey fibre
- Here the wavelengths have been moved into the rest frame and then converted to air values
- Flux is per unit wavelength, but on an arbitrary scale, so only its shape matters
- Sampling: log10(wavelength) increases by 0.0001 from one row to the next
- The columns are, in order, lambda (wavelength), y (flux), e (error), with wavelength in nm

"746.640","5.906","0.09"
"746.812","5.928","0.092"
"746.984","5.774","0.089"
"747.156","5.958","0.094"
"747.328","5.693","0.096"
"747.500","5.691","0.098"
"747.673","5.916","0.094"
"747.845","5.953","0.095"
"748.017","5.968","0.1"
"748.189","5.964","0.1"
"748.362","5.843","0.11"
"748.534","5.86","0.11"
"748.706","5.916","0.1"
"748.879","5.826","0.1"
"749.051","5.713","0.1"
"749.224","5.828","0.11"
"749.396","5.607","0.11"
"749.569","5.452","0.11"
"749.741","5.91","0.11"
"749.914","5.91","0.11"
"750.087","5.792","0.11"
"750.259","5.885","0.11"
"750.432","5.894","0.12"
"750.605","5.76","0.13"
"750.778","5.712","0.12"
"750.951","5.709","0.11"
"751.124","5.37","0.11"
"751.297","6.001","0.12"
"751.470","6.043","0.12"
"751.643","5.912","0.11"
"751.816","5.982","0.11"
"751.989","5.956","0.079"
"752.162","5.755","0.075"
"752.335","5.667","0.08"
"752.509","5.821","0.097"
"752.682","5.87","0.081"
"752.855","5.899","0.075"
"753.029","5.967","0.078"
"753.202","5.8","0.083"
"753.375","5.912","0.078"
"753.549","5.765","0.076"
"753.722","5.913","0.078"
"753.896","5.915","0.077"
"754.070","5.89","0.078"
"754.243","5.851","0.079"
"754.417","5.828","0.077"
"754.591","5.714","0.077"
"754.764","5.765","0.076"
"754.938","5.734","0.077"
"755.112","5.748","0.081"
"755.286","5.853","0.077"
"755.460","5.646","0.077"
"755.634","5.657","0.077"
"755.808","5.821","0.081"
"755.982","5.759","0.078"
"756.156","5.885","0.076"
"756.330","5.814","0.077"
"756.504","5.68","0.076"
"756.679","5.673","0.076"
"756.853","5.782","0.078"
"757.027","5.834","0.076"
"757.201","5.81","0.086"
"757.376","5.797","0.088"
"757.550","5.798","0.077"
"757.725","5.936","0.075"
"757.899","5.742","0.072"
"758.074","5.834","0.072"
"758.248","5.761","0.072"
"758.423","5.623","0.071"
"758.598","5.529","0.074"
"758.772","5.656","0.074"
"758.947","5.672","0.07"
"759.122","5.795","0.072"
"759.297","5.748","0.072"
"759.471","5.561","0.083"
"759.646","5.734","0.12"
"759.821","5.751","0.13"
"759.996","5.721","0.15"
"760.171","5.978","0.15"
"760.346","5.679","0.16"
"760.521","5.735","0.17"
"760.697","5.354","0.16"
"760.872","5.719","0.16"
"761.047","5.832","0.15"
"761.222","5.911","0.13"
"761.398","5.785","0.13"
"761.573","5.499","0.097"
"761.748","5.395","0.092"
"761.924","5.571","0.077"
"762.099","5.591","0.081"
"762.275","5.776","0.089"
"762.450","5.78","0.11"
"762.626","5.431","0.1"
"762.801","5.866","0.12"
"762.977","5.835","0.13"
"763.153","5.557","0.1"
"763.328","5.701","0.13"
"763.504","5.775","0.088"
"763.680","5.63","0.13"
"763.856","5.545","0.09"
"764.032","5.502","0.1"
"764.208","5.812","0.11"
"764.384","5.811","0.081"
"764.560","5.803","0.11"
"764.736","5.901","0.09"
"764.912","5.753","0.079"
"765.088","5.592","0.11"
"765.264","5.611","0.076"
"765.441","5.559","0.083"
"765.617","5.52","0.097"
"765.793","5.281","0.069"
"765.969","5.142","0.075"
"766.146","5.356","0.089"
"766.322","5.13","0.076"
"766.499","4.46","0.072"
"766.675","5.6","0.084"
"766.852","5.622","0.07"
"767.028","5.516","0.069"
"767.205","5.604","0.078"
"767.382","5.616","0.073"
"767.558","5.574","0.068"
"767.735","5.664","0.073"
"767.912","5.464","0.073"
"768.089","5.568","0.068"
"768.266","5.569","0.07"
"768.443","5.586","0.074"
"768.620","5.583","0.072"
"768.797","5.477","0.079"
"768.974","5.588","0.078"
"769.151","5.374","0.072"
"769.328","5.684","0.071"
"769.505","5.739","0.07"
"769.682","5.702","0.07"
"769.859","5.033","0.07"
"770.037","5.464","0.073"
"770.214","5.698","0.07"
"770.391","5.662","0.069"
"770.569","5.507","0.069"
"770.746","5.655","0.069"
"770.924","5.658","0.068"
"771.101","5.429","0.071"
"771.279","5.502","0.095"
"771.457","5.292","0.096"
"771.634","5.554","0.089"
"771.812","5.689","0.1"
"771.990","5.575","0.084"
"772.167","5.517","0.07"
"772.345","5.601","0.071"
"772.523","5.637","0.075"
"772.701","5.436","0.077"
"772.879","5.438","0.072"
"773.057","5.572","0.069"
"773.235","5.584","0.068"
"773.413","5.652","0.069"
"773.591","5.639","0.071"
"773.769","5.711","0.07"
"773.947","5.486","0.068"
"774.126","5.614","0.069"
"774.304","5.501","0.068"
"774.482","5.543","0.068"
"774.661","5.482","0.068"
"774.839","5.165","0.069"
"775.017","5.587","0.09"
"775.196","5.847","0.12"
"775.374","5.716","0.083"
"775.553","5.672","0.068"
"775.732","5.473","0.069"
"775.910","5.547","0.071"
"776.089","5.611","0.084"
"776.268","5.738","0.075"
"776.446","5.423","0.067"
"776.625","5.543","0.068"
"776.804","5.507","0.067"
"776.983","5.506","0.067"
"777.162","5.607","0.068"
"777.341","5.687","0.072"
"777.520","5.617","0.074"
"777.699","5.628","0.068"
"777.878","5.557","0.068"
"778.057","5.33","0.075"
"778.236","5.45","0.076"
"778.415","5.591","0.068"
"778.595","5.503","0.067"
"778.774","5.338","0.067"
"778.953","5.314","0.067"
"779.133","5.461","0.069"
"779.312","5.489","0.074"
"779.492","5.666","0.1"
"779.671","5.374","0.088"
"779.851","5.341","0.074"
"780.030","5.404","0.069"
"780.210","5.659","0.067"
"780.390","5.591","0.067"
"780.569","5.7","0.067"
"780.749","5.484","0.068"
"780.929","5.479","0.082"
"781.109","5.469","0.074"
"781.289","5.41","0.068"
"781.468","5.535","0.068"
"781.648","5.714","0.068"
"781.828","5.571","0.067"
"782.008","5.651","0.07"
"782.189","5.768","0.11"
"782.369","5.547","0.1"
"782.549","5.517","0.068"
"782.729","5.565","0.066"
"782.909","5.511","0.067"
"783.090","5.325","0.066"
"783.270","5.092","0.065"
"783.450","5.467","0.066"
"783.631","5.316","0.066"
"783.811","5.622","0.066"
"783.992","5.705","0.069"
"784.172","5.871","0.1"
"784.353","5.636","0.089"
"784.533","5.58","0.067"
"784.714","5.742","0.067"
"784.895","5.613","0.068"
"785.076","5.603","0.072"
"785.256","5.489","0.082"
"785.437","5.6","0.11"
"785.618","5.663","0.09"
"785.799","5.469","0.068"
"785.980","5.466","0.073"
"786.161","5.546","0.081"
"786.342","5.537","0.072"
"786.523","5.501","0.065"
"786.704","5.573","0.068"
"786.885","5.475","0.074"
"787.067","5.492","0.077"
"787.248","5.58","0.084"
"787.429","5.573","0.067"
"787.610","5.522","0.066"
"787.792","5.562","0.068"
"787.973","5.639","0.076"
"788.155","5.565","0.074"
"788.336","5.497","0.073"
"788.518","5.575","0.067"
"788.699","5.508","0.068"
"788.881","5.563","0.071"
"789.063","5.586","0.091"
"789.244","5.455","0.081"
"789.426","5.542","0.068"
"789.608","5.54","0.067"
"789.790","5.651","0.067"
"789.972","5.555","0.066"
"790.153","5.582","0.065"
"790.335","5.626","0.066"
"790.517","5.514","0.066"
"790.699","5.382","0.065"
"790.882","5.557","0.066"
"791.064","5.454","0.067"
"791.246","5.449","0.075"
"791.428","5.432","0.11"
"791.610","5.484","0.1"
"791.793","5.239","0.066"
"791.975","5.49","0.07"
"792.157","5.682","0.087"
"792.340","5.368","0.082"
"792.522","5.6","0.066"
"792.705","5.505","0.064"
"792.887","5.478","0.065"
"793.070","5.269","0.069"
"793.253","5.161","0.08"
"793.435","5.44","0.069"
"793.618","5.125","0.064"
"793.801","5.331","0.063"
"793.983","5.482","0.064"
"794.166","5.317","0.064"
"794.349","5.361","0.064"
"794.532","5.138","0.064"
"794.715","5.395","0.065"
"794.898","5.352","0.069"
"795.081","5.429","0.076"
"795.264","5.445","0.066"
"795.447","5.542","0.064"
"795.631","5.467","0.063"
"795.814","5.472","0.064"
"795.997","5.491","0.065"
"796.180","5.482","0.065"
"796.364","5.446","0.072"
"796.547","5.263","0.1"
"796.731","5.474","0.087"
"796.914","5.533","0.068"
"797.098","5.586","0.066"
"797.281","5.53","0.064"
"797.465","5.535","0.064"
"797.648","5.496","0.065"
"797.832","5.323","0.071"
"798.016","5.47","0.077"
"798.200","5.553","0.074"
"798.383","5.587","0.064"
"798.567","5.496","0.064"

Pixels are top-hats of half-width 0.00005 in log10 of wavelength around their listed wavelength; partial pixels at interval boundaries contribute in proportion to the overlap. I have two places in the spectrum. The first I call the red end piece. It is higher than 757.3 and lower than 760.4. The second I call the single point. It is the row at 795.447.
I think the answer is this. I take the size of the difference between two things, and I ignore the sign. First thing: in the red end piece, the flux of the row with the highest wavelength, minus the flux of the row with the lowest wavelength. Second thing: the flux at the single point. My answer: 5.66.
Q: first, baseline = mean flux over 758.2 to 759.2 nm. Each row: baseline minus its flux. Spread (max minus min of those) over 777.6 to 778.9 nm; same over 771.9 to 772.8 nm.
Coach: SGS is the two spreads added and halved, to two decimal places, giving 0.25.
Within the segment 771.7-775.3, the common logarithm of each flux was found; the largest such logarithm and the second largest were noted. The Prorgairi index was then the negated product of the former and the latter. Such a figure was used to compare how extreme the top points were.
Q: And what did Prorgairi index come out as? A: -0.580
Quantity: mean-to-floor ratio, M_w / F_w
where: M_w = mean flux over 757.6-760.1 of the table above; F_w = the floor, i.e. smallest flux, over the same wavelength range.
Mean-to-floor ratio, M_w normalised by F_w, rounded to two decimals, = 1.03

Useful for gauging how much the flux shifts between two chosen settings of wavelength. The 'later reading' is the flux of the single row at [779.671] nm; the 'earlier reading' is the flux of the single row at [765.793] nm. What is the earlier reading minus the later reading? -0.09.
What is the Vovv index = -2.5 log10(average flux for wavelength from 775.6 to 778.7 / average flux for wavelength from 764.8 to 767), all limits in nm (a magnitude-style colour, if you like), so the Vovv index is -0.03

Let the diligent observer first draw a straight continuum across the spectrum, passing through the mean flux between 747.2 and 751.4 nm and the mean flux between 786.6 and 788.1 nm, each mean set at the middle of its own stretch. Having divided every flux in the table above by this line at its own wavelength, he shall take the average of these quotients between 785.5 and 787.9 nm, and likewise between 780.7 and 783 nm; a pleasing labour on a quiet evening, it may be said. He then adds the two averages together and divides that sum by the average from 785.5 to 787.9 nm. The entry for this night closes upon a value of 1.998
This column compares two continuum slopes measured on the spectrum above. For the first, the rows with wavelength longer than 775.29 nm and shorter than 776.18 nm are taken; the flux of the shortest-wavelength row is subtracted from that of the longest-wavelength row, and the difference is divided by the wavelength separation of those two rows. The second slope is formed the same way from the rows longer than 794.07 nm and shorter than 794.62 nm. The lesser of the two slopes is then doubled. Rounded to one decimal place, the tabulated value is -1.0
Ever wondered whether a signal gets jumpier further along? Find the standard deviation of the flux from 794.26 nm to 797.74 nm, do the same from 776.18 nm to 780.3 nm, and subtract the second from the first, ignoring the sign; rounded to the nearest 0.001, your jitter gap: 0.019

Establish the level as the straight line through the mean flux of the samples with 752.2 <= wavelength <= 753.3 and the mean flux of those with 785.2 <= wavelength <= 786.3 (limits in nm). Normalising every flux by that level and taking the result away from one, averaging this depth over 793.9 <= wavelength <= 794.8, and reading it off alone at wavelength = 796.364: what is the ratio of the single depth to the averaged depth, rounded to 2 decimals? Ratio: -0.03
